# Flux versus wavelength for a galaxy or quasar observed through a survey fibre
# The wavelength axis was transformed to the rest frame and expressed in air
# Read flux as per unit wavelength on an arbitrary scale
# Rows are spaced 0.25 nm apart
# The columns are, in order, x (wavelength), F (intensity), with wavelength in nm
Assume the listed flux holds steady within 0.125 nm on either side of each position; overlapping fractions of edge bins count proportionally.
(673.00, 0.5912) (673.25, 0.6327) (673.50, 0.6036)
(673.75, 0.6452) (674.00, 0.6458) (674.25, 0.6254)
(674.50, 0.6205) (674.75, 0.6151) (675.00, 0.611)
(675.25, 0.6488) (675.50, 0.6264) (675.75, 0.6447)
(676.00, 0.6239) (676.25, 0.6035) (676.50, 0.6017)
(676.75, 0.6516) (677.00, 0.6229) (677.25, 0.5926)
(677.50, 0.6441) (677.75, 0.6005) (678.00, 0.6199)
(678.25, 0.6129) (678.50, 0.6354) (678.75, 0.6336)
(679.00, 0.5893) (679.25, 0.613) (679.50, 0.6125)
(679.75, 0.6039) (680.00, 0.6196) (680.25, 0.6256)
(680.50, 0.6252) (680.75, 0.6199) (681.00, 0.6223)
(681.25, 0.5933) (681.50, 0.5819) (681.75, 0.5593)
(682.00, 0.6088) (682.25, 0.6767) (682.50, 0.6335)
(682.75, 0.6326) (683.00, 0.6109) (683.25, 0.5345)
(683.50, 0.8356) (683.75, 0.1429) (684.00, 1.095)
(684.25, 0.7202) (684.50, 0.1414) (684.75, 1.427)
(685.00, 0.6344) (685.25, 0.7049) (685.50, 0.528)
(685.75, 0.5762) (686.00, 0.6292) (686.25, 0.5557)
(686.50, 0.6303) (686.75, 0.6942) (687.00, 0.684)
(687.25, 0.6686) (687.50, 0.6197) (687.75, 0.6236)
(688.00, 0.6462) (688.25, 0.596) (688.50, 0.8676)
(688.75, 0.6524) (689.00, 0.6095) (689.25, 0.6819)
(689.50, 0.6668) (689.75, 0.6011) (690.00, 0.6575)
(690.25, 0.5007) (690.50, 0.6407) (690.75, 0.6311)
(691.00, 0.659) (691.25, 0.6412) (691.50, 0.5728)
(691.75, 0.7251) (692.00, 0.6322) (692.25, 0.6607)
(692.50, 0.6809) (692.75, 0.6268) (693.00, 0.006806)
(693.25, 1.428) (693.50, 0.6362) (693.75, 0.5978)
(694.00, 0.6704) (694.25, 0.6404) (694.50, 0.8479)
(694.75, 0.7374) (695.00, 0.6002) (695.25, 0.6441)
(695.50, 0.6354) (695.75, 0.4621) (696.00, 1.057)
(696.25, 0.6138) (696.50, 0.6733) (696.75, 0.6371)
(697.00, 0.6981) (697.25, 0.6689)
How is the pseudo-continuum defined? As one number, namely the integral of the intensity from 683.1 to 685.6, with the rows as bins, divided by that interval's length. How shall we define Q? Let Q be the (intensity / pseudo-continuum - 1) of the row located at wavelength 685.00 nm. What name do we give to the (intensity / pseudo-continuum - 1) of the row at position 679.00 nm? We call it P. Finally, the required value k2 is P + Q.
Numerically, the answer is -0.19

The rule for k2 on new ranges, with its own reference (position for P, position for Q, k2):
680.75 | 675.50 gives -0.16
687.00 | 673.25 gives -0.06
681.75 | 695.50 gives -0.24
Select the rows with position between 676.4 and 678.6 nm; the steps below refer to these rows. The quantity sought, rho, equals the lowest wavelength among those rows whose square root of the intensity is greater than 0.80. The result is 676.75 nm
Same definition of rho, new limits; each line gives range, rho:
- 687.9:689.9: 688.00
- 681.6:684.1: 682.25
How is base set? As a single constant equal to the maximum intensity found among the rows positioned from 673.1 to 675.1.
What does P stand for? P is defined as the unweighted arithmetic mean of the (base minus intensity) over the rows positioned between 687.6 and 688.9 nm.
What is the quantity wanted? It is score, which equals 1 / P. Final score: -32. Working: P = -0.03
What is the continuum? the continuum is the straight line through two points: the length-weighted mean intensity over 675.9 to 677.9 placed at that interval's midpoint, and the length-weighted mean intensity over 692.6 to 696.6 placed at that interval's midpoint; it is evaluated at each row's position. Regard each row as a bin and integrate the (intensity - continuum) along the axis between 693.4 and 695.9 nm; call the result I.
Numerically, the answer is -0.072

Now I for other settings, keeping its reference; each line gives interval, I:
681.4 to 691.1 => -0.051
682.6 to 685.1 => 0.089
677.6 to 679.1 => -0.010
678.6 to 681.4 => -0.040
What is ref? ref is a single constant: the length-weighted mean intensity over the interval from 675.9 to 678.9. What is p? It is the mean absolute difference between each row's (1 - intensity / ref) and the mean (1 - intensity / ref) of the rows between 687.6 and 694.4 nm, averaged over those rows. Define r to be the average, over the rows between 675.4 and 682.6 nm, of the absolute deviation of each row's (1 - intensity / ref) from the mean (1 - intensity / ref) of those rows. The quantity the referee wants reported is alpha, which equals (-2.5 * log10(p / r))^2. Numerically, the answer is 3.2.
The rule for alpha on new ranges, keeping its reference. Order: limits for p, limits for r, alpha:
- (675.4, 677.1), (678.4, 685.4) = 5.4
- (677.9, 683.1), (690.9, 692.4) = 0.6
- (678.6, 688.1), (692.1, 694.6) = 0.5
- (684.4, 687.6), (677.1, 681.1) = 7.3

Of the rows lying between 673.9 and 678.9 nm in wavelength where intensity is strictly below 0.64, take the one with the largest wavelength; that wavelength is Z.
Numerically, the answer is 678.75 nm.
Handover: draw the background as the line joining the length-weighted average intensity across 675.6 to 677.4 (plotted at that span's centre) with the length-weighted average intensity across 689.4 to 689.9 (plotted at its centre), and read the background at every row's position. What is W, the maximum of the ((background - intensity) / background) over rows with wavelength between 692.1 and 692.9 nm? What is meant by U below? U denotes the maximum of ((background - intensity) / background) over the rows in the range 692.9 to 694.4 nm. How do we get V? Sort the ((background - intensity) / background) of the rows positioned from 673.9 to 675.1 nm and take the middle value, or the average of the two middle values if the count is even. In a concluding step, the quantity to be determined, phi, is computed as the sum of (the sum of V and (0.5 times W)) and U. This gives 1.0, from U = 0.99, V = -0.003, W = 0.015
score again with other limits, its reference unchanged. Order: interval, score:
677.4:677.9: 43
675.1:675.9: 171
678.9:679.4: 22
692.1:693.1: 7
